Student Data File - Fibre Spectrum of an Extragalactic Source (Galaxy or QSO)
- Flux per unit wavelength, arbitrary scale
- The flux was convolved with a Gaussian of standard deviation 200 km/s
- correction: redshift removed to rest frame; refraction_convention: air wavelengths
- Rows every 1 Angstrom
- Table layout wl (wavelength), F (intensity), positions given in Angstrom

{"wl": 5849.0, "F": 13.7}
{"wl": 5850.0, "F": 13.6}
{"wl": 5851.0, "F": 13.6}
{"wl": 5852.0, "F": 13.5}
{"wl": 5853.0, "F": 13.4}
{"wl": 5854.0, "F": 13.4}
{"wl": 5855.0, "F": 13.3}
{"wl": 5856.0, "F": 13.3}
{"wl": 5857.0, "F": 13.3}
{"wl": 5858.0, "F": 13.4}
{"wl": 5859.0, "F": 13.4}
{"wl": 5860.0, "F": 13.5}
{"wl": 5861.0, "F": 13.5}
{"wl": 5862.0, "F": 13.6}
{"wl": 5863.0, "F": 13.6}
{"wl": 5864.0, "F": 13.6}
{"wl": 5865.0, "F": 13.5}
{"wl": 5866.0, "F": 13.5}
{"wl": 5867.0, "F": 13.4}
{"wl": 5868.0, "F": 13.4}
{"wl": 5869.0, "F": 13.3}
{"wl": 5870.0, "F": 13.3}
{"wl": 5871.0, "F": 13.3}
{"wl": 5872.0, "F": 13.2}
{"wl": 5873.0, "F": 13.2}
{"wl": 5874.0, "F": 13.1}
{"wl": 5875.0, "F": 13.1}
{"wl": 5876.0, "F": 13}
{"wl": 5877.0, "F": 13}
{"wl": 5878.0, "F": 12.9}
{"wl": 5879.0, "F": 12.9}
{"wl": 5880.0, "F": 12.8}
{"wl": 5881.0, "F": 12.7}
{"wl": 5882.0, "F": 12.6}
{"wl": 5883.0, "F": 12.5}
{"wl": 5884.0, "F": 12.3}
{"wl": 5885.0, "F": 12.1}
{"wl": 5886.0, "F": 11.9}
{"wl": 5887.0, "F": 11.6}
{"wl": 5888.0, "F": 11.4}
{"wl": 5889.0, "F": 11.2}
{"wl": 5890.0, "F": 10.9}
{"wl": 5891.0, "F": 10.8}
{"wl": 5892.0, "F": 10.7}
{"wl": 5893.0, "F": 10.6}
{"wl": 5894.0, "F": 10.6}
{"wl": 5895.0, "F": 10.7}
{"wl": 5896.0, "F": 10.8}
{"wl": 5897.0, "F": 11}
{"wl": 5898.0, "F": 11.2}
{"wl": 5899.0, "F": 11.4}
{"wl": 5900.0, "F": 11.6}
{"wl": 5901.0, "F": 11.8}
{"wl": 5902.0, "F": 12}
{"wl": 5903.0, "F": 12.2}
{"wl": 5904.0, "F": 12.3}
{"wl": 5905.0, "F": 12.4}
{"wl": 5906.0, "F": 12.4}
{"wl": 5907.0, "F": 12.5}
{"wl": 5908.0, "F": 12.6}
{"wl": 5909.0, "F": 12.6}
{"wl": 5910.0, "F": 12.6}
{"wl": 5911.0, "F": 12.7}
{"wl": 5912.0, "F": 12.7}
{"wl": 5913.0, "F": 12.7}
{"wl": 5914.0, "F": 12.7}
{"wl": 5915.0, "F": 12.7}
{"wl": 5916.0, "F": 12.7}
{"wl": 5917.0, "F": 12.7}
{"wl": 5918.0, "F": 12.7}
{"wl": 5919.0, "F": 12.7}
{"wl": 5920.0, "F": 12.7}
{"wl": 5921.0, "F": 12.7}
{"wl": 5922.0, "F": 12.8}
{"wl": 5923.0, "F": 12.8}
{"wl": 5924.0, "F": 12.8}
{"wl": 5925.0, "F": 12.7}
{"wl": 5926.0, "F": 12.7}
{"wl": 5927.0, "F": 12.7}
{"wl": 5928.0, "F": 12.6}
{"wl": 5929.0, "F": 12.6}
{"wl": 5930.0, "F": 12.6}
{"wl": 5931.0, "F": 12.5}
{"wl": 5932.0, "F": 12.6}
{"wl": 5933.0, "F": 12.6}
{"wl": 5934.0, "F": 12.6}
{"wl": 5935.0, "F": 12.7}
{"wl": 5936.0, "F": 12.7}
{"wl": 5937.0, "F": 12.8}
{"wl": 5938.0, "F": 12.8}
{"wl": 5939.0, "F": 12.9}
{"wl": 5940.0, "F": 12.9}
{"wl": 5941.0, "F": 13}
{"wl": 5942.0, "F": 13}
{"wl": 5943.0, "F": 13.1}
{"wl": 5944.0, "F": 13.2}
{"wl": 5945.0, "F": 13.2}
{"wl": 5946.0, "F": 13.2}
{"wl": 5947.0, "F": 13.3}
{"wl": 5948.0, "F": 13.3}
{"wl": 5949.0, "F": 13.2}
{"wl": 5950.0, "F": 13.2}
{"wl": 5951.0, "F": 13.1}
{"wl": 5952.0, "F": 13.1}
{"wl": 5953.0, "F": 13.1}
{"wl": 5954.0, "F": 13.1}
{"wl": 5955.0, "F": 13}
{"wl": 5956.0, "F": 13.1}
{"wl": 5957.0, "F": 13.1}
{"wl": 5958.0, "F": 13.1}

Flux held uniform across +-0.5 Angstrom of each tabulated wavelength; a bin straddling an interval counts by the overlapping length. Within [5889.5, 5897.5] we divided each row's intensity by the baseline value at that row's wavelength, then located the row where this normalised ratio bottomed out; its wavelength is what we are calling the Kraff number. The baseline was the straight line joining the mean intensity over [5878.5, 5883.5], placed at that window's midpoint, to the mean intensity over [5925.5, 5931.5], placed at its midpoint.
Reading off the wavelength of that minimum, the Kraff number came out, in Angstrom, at 5893.0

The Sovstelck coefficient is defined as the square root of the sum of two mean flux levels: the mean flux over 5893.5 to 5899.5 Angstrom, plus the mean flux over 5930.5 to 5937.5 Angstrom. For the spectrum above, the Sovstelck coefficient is 4.86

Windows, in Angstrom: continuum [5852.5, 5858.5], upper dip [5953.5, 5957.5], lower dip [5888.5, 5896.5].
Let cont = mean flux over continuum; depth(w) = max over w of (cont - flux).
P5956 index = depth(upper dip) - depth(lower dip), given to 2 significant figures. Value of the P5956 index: -2.4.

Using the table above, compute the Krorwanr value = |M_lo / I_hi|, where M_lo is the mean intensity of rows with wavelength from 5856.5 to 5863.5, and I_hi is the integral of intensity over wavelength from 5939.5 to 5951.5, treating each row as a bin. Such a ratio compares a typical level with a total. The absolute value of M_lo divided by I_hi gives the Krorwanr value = 0.085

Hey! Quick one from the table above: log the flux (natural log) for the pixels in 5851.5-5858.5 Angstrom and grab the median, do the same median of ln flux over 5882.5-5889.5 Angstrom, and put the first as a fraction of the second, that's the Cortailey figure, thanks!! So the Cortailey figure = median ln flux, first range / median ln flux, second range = 1.05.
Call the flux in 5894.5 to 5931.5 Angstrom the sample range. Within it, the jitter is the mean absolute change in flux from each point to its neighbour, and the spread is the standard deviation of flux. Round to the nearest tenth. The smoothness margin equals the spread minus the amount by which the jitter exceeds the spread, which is 1.1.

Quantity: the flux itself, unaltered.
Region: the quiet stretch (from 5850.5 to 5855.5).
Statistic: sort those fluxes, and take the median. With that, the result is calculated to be 13.40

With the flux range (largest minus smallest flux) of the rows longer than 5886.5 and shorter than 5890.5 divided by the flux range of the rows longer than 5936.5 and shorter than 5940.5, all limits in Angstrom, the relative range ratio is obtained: 7.0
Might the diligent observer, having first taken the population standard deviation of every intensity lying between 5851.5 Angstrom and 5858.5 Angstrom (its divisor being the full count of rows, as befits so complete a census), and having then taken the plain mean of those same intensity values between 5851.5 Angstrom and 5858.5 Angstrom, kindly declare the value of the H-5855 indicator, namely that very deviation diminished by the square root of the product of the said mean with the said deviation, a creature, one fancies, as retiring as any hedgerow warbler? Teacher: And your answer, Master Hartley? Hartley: -0.90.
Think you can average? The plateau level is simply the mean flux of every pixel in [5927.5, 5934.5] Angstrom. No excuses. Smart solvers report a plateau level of 12.6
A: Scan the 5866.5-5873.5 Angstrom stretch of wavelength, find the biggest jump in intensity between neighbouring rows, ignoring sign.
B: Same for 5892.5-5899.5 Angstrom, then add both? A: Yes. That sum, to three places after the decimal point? 0.300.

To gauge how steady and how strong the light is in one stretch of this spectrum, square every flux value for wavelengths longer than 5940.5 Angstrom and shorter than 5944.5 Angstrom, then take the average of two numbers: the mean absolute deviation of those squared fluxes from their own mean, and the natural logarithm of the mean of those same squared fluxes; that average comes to 3.55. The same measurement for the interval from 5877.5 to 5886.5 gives 6.10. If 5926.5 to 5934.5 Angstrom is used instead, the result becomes 2.85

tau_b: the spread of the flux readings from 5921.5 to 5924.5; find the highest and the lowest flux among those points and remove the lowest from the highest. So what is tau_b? 0.00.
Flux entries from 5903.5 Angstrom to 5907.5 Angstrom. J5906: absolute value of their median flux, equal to 12.4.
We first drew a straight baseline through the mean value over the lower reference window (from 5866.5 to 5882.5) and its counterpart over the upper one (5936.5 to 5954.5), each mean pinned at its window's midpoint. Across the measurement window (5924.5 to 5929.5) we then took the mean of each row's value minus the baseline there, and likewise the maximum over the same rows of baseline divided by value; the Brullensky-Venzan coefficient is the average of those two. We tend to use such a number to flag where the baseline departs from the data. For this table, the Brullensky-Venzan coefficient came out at 0.31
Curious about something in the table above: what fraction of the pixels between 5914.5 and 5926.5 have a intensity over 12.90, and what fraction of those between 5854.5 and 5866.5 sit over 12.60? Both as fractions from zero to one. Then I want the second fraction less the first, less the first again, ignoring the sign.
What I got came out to 1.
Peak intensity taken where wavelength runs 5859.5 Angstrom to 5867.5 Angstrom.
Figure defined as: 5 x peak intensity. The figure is 68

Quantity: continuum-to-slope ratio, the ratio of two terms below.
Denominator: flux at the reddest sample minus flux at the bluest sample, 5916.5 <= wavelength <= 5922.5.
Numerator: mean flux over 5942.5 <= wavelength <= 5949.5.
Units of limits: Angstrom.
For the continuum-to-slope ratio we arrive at 132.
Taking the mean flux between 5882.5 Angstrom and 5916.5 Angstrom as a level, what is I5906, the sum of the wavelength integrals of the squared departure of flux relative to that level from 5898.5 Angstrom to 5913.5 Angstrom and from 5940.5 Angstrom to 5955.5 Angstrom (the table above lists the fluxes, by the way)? 31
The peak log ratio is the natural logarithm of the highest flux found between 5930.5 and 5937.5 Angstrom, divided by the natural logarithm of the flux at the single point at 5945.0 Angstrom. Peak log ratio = 0.99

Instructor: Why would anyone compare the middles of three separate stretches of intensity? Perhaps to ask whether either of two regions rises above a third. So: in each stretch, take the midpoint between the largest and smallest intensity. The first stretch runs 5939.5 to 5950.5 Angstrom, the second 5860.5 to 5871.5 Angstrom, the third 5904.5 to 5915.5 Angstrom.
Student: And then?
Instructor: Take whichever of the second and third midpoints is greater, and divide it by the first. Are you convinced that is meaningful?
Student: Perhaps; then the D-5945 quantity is 1.03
